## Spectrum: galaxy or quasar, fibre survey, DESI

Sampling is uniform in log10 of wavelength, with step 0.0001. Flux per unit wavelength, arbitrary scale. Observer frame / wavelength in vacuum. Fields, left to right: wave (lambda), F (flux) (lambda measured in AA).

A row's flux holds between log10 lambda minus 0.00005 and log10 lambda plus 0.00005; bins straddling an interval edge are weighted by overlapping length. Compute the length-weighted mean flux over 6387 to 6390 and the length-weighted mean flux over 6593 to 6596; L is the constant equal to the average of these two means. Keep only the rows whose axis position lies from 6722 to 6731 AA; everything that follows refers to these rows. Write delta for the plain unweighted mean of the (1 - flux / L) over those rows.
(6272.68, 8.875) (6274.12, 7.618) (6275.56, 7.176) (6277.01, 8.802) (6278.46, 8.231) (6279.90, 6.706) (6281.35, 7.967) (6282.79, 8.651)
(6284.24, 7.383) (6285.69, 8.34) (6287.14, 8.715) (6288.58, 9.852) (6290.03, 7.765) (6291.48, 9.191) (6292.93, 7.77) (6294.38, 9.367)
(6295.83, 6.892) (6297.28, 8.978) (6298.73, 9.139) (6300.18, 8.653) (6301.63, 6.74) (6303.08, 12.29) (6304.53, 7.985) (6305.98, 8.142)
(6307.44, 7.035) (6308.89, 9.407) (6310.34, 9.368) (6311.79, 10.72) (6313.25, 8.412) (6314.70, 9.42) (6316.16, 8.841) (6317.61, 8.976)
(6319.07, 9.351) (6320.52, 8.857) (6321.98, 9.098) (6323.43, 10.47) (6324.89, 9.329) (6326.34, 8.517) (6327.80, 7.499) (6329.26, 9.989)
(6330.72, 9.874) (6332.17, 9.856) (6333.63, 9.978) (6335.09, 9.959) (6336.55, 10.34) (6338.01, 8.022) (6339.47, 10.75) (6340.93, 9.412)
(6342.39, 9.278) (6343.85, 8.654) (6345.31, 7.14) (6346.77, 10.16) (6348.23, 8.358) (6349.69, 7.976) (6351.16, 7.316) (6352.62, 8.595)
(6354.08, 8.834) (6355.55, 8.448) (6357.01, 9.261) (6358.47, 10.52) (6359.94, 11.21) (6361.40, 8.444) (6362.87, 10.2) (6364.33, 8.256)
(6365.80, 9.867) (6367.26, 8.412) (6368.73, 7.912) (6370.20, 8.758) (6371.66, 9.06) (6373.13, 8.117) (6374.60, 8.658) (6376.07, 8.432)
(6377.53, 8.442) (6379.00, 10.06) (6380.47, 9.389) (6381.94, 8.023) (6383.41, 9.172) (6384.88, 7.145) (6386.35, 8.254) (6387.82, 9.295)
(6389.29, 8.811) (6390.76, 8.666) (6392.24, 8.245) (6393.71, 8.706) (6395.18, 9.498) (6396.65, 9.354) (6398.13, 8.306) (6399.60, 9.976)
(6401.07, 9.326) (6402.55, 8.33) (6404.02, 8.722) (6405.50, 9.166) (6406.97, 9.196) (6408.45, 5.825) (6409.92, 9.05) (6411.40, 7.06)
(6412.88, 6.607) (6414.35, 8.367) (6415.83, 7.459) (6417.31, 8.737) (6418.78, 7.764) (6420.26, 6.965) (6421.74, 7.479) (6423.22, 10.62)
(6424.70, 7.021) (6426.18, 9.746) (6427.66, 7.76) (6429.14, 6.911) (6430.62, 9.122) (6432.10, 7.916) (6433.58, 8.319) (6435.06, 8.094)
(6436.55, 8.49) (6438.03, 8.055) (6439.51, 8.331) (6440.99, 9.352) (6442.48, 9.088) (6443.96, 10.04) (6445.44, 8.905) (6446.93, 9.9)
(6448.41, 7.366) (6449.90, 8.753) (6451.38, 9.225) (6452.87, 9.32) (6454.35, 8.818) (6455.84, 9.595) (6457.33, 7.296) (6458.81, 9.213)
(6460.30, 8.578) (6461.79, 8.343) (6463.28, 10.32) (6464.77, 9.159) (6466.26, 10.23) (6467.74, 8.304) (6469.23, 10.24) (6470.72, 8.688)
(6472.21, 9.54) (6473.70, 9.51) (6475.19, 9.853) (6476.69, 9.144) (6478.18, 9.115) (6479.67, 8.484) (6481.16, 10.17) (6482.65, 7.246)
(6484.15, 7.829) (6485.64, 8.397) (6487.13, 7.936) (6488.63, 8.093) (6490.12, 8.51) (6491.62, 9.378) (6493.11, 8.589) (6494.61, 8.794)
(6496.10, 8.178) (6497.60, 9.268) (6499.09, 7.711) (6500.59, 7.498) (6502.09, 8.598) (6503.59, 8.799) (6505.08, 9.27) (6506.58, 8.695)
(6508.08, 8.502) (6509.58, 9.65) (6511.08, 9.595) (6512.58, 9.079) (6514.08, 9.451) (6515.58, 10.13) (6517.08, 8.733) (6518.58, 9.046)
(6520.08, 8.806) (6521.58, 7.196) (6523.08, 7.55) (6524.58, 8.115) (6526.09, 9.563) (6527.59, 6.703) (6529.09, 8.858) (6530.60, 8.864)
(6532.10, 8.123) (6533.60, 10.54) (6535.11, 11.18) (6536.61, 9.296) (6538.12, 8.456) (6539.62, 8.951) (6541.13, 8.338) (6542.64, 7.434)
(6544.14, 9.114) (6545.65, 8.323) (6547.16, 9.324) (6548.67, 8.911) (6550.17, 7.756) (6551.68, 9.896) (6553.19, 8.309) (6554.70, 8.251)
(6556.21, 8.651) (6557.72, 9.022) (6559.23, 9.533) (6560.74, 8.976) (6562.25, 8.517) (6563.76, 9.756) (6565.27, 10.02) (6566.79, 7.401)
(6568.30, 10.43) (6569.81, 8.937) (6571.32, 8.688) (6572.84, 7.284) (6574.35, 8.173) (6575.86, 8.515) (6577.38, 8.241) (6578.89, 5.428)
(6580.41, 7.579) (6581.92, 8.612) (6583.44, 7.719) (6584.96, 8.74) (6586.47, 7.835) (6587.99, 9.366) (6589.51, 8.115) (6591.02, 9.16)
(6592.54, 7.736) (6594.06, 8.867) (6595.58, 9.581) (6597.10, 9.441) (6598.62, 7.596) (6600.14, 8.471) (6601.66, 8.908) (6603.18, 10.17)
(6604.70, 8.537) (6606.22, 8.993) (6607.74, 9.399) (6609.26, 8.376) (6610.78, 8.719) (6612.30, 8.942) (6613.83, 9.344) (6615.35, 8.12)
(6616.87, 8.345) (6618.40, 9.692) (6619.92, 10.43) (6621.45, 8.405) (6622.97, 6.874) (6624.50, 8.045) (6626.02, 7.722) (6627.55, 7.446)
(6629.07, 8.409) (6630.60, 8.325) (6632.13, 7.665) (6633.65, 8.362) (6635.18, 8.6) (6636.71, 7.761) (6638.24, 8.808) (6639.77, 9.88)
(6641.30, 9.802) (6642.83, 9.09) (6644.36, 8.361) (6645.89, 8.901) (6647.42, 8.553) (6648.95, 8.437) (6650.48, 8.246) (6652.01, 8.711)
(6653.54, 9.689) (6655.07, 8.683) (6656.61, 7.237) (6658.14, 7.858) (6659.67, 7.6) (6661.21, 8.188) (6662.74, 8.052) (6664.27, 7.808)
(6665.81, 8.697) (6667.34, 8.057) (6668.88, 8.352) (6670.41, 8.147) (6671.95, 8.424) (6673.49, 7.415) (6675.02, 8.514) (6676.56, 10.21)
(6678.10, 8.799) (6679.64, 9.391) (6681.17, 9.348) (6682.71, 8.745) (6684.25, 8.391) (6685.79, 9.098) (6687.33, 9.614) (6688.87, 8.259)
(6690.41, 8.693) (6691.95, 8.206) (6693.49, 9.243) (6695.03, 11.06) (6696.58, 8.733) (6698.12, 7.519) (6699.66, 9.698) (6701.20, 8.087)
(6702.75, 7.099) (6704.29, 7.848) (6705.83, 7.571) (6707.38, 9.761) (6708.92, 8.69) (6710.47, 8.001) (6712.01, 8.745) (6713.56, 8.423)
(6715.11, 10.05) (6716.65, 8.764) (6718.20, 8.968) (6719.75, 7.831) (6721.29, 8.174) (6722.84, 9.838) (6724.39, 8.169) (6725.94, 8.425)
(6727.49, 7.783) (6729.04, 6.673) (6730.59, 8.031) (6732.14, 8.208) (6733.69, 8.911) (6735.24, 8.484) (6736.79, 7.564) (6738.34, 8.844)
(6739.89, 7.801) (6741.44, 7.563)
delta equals 0.10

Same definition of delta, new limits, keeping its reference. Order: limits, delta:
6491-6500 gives 0.04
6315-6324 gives -0.03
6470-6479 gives -0.03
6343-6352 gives 0.08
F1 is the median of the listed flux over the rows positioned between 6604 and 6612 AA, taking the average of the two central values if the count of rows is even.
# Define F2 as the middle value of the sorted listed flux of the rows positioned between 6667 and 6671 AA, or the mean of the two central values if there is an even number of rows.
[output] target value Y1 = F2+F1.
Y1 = 16.9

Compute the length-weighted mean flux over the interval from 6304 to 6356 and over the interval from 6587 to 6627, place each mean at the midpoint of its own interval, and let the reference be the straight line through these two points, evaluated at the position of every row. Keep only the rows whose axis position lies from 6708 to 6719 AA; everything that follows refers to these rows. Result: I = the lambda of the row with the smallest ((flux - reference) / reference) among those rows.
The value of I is 6710.47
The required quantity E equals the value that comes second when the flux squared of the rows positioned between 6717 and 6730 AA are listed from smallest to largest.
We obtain 61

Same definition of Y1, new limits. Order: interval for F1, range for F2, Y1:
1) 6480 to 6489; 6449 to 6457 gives 17.2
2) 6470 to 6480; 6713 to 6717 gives 17.9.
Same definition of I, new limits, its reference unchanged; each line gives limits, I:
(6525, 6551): 6527.59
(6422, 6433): 6429.14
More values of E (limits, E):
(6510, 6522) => 76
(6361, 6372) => 68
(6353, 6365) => 71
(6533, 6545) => 70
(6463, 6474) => 75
